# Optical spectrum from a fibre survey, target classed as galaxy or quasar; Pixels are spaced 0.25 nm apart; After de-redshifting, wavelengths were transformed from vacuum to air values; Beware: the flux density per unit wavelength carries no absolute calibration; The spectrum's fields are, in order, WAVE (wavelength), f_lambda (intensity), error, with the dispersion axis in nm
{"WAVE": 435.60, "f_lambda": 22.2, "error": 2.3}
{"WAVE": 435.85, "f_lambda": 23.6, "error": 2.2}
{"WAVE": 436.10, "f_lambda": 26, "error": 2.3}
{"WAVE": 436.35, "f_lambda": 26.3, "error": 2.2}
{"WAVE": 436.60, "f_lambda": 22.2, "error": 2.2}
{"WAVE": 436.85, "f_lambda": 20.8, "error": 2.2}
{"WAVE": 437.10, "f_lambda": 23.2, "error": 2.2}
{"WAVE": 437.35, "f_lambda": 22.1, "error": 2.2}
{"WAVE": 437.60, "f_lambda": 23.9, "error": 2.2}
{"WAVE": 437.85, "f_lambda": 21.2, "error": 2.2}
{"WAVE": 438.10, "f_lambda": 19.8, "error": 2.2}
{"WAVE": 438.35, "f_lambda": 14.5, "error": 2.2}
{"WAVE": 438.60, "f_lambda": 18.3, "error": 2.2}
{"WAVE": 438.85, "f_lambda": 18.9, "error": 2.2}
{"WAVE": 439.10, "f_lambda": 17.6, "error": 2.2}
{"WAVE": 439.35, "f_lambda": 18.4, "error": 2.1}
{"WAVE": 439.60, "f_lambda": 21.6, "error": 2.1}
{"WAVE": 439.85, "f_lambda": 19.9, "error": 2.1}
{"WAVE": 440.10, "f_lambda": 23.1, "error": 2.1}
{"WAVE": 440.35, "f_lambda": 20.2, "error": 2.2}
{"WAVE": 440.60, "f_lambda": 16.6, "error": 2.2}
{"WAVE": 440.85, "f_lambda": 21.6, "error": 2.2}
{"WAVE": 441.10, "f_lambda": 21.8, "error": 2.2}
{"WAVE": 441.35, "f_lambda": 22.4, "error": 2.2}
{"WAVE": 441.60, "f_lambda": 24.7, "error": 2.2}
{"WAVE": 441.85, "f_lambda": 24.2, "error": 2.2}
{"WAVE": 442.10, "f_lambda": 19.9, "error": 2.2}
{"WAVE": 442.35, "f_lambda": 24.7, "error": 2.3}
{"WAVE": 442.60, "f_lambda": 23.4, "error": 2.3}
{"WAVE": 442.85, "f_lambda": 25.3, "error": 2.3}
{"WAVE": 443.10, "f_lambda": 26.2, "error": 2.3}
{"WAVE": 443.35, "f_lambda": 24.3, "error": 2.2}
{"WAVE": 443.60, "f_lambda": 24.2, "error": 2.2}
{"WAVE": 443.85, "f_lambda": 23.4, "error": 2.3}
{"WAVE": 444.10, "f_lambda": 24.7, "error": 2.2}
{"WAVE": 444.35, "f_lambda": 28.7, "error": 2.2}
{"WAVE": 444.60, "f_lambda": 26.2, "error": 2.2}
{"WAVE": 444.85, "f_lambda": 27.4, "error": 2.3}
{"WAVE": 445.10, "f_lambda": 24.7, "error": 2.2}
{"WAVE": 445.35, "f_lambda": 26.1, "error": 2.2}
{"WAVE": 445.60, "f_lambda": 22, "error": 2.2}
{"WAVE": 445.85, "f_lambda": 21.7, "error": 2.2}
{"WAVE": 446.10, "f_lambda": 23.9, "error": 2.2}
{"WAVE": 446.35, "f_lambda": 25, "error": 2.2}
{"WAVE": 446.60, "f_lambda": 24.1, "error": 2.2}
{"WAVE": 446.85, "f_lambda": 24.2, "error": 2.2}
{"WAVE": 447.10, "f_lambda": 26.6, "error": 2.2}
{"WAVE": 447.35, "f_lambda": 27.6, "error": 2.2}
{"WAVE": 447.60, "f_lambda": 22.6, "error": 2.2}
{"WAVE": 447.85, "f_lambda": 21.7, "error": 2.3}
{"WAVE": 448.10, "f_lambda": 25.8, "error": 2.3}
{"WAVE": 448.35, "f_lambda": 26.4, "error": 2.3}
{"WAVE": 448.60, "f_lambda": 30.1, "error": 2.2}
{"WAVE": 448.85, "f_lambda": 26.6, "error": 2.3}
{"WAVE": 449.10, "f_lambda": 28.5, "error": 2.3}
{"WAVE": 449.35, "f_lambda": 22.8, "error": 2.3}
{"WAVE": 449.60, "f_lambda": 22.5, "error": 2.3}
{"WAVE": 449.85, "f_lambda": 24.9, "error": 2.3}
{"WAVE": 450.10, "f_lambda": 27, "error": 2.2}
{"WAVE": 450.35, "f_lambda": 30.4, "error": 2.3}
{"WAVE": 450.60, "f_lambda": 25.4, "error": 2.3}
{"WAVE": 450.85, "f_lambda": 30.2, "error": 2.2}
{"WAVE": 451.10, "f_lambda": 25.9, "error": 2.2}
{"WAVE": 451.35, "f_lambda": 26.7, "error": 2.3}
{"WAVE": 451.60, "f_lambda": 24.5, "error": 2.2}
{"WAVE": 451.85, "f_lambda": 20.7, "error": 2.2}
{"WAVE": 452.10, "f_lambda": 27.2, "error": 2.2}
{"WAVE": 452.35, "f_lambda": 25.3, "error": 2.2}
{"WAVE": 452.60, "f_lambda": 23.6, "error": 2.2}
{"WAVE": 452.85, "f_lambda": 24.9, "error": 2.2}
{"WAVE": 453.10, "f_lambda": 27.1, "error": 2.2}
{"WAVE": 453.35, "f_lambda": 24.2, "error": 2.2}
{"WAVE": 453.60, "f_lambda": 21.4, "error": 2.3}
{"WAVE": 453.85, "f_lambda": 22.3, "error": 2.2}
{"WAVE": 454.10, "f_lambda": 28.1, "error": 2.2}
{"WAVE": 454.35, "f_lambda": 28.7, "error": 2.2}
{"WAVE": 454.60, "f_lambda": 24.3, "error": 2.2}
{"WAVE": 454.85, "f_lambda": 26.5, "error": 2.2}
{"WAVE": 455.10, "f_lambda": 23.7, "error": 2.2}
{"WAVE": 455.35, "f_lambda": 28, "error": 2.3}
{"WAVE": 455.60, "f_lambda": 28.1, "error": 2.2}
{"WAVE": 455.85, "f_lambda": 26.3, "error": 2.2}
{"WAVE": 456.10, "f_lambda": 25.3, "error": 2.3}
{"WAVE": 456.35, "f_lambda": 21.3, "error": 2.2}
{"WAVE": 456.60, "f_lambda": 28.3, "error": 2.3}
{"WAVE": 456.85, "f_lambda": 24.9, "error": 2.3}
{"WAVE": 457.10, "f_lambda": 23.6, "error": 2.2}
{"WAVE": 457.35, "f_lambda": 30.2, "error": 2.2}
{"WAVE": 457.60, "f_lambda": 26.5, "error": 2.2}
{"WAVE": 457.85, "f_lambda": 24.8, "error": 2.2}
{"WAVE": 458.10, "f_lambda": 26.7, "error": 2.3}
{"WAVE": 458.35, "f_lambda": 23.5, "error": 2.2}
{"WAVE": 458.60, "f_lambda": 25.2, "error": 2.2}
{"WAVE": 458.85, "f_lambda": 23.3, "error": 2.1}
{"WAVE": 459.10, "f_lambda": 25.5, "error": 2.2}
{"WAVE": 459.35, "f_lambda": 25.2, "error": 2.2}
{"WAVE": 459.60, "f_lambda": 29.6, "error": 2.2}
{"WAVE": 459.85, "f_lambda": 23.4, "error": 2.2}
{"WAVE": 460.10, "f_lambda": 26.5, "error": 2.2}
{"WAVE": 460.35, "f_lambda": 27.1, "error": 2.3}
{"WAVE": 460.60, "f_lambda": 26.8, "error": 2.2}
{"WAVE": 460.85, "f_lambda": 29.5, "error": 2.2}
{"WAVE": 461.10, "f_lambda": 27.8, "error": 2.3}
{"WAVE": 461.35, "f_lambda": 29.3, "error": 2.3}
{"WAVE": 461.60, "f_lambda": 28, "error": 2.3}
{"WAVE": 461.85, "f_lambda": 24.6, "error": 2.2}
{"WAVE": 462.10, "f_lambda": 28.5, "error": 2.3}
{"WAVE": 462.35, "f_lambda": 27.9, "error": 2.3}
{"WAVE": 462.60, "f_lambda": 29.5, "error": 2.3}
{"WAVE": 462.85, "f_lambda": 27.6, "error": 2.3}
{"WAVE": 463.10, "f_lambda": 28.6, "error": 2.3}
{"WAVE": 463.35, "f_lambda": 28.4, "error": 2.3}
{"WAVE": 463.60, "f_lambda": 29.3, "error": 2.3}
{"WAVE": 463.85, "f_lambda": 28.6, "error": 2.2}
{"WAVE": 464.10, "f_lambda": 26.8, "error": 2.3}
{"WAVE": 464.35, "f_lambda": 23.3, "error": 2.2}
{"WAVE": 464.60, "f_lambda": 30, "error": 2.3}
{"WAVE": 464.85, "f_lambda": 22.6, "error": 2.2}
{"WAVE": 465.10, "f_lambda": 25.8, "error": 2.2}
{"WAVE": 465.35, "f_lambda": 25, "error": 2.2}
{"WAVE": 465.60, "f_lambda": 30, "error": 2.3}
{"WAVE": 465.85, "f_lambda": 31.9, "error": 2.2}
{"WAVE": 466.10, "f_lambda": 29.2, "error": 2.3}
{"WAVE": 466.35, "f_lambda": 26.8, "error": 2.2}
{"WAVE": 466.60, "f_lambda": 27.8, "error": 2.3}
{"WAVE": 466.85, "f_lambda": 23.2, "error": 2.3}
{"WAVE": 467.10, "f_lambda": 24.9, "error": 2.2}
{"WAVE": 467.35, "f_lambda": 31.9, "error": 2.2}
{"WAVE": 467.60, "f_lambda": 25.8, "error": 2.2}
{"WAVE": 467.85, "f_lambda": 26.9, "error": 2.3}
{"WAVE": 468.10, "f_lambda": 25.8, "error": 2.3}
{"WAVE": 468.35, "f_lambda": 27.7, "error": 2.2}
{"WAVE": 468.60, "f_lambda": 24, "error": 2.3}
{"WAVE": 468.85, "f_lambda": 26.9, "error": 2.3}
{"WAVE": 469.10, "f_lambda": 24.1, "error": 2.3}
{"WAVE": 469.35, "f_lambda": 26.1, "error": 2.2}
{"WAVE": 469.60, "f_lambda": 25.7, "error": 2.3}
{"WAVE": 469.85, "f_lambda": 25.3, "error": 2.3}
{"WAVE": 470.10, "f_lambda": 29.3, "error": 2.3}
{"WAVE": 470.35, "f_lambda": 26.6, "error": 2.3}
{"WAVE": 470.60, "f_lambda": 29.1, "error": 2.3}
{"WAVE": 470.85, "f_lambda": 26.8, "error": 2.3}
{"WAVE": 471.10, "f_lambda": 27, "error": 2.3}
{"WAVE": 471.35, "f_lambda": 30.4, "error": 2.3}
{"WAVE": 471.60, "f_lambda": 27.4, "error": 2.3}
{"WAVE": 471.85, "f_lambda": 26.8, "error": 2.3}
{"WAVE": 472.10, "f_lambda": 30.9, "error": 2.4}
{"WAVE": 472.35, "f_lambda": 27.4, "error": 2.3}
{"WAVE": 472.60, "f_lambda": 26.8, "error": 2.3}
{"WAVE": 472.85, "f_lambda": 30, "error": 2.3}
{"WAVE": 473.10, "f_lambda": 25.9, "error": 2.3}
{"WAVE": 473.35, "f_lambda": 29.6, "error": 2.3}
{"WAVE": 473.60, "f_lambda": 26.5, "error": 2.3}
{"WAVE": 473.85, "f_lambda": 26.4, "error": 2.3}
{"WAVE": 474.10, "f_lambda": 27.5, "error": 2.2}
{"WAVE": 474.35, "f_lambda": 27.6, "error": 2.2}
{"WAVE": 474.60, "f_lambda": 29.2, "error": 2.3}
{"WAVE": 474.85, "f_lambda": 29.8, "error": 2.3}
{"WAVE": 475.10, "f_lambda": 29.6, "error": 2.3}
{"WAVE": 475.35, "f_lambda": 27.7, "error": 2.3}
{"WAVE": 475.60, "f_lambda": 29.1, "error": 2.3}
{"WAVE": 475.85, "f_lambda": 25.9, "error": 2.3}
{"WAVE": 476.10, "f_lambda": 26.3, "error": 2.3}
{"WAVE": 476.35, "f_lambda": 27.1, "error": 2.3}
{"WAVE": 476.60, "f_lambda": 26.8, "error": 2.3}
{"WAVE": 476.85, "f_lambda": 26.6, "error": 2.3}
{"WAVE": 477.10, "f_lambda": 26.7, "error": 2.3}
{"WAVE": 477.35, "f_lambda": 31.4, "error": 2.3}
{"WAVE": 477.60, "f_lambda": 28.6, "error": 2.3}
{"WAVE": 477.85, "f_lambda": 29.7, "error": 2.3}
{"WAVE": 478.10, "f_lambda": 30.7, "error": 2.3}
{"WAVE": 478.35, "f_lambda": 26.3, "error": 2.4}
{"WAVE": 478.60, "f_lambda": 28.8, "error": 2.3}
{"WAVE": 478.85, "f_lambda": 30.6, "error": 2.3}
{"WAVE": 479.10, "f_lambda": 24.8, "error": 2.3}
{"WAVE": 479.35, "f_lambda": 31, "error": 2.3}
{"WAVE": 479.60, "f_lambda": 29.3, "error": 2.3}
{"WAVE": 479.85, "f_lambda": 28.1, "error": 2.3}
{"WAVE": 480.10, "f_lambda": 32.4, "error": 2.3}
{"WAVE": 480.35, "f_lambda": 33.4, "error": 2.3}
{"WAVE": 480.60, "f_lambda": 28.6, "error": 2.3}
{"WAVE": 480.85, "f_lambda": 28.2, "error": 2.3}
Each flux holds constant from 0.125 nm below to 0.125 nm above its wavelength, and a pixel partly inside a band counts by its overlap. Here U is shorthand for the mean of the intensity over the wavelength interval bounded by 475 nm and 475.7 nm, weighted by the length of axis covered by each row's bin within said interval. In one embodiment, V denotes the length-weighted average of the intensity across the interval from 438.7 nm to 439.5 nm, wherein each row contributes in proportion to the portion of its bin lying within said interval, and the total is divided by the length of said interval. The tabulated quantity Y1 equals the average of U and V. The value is 23.6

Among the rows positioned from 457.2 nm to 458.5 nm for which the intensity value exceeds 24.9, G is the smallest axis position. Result 457.35 nm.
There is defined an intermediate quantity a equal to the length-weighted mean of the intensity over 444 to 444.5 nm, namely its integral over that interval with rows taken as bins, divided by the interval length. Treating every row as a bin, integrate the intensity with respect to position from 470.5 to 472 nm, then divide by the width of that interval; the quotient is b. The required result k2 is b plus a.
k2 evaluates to 55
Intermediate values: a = 26.8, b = 28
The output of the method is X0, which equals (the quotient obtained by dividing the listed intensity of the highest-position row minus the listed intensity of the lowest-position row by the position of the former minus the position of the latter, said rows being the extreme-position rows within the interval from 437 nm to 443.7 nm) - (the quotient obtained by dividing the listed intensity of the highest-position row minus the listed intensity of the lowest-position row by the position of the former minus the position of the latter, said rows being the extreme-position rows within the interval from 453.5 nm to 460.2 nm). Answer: -0.6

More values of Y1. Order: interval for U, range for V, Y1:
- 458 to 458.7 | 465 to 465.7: 26.0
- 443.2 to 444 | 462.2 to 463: 26.2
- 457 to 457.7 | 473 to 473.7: 27.2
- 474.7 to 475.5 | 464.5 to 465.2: 27.5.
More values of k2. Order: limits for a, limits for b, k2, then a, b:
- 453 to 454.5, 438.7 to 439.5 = 44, 25.3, 18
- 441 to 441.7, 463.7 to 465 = 49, 22.9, 26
